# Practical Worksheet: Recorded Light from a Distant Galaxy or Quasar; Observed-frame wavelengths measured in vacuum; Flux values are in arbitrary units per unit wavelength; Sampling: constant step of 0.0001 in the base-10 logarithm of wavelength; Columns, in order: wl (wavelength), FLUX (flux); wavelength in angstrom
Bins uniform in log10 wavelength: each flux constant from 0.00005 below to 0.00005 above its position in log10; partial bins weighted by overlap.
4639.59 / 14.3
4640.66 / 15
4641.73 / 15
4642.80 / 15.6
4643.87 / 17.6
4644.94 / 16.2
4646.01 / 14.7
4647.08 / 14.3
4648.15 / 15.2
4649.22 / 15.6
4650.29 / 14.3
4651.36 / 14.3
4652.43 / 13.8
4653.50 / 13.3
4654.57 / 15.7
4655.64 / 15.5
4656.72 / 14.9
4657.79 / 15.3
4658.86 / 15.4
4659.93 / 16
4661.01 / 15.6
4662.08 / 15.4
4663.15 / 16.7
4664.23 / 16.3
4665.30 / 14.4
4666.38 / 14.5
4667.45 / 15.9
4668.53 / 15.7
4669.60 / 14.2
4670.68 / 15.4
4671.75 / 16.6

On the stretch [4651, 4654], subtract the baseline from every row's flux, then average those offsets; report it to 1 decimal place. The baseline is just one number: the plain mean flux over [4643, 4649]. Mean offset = -1.8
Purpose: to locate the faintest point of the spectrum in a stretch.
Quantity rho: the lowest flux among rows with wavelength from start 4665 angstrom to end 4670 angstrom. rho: 14.2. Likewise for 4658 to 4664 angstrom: 15.4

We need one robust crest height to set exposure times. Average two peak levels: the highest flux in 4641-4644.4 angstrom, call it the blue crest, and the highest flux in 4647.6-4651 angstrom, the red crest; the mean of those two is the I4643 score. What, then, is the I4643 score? 16.6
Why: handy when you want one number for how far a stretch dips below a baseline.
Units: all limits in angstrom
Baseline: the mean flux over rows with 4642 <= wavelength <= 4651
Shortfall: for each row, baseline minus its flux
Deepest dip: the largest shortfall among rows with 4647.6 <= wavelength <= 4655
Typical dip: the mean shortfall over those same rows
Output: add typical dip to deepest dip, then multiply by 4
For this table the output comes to 12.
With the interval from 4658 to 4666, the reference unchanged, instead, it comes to 3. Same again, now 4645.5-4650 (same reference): 6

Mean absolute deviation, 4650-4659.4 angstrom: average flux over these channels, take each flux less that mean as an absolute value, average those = 0.71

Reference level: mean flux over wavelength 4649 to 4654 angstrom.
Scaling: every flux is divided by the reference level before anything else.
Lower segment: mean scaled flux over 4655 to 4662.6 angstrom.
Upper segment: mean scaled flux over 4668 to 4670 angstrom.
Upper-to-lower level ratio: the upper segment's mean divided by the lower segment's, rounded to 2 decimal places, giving 0.97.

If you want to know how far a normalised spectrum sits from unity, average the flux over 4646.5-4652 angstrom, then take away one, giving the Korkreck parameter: 13.7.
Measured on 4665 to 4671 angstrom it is 14.0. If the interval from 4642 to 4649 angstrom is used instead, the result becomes 14.6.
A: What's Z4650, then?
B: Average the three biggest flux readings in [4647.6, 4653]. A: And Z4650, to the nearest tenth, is 15.0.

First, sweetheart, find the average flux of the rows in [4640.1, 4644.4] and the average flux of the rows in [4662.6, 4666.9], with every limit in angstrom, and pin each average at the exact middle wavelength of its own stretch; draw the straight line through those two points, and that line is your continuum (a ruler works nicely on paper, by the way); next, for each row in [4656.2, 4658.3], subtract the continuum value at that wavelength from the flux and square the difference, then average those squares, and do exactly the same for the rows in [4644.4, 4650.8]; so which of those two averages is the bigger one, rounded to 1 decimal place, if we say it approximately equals 0.9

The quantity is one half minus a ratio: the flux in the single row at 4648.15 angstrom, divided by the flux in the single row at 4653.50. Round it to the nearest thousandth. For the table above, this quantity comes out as -0.643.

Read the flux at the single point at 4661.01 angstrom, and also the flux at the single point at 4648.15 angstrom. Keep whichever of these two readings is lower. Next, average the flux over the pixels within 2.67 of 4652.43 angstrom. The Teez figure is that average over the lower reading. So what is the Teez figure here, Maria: 0.94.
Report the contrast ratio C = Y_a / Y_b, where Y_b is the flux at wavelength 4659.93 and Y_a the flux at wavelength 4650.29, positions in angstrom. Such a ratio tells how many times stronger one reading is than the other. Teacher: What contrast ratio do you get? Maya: 0.89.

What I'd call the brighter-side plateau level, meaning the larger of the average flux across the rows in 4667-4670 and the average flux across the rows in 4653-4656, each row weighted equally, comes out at 15.3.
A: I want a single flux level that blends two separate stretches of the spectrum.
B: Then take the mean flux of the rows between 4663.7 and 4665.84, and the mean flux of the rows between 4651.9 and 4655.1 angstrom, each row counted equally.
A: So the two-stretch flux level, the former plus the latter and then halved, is 14.8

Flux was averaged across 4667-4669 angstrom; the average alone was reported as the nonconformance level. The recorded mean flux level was 15.8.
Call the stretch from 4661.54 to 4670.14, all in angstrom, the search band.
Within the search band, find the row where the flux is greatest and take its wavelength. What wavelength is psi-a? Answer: 4663.15 angstrom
